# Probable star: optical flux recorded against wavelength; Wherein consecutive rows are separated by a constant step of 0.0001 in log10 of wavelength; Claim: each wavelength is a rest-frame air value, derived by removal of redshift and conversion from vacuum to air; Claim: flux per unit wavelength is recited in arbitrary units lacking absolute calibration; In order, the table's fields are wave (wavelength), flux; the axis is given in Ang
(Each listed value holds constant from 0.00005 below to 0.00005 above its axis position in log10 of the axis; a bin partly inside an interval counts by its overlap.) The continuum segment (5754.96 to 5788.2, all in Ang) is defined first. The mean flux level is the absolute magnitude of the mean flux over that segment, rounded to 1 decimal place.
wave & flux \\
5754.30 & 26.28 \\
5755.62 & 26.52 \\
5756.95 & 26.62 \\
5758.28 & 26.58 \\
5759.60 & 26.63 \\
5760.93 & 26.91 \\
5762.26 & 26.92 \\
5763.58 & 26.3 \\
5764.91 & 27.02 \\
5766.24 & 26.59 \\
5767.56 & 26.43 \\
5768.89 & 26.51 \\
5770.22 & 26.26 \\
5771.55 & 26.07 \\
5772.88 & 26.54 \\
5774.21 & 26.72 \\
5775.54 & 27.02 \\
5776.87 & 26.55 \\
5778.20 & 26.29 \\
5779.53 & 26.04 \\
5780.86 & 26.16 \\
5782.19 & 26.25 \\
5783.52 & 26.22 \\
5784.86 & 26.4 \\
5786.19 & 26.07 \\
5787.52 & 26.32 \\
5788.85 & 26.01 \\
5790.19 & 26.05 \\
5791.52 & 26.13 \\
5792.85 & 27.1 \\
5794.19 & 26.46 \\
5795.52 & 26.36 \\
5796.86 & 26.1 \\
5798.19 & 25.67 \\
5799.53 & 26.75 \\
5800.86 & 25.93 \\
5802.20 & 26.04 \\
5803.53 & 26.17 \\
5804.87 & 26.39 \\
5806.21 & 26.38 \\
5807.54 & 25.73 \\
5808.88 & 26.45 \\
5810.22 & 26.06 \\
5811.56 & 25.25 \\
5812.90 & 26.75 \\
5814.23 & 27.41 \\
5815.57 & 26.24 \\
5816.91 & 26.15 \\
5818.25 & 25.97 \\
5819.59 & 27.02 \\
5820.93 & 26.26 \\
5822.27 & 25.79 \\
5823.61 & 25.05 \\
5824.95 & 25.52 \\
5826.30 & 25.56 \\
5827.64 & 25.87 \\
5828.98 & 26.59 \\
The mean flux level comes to 26.5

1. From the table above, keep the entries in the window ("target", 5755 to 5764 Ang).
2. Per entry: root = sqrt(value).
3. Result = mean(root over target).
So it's 5.16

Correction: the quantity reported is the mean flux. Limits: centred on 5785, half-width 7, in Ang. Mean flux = 26.2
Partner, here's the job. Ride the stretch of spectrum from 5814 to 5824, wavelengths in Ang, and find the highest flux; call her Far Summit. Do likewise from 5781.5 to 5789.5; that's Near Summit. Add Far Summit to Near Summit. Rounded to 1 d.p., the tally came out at 53.8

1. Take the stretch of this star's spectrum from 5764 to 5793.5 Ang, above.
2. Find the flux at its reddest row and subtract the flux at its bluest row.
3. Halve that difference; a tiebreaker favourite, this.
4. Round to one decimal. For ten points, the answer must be 0.0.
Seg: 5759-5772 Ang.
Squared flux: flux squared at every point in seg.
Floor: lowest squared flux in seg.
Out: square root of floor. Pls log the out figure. 26.1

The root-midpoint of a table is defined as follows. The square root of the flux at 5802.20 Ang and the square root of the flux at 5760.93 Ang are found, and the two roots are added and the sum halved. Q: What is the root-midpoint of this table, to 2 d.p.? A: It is 5.15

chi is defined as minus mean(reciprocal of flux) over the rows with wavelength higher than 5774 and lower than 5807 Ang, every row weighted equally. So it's -0.0380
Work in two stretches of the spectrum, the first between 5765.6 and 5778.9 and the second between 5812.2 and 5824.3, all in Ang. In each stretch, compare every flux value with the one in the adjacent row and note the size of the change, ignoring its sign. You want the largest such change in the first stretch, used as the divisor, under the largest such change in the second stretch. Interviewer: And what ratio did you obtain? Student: 2.5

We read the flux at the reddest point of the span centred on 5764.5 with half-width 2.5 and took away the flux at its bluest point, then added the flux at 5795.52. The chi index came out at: 26.0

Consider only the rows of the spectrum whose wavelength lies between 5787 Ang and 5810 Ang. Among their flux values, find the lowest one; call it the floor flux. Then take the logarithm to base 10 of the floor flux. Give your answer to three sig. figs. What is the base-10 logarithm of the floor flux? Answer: 1.41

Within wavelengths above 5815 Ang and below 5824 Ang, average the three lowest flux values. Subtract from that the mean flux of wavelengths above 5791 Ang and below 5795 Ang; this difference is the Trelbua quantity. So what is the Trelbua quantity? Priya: -1.0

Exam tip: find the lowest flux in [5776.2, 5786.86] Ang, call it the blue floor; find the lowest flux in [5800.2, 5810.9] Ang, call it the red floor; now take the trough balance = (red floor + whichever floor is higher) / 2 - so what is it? 25.9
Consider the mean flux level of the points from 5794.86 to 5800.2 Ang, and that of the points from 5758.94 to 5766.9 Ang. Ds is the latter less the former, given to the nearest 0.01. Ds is 0.51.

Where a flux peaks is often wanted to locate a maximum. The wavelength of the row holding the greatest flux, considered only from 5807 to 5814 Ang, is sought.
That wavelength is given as 5812.90 Ang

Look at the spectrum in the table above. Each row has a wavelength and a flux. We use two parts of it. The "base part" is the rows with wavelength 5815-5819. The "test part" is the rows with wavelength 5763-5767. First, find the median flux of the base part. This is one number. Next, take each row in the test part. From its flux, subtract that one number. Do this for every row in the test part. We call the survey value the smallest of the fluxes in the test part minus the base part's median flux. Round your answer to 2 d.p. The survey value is 0.15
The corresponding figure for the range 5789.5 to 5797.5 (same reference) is -0.10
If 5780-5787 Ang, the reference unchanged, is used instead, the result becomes -0.08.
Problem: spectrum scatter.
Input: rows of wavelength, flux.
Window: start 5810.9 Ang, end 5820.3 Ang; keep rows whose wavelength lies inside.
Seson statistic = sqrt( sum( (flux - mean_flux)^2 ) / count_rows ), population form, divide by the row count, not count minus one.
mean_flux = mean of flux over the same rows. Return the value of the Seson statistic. 0.67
